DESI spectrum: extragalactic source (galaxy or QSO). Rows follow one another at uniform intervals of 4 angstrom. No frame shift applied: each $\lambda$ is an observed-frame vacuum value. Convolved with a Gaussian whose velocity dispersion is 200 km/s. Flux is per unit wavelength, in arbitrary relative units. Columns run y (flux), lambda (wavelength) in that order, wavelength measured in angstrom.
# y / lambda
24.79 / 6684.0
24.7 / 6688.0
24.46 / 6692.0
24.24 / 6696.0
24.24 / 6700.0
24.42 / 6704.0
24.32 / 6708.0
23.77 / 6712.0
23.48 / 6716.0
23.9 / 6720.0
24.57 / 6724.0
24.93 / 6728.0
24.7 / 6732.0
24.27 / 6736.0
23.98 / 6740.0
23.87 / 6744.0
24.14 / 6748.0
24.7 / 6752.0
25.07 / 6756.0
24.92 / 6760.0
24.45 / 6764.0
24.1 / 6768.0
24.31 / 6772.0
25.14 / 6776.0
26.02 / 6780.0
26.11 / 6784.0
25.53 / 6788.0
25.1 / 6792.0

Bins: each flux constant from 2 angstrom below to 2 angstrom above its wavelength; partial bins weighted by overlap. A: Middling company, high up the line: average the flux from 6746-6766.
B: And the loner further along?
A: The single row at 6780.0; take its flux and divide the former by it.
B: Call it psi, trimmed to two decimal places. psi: 0.95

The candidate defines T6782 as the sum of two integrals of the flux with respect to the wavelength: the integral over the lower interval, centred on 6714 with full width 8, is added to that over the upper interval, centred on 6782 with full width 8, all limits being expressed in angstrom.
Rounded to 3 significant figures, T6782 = 398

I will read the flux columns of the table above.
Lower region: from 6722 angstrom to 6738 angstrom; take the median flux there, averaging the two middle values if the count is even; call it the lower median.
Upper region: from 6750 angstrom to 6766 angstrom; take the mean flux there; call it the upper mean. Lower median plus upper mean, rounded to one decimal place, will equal 49.4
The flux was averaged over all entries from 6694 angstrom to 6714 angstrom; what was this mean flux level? 24.2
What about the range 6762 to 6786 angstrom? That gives 25.0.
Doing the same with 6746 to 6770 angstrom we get 24.6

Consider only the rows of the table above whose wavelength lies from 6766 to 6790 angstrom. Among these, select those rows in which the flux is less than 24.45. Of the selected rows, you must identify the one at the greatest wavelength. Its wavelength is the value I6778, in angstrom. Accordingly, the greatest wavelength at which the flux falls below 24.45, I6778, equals 6772.0 angstrom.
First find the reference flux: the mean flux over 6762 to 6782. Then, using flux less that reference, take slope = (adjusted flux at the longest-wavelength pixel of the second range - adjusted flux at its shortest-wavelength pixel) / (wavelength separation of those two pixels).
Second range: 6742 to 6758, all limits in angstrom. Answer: 0.10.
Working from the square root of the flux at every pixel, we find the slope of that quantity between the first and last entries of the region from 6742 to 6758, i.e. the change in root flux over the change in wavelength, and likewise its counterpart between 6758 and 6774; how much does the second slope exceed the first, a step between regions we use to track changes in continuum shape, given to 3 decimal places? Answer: -0.015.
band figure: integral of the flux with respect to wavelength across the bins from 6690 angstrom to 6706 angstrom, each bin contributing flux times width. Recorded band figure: 389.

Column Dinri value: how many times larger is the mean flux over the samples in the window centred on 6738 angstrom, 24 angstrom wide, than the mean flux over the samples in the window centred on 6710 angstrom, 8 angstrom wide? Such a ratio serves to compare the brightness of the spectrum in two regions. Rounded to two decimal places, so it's 1.01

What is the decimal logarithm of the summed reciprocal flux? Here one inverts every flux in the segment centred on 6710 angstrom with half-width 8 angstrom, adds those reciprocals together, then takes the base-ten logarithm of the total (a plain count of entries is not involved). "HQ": -0.778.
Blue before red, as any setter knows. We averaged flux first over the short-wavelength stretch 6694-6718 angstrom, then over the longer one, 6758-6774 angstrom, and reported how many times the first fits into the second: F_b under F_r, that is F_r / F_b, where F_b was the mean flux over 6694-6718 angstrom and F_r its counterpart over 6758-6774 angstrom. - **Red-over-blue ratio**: 1.015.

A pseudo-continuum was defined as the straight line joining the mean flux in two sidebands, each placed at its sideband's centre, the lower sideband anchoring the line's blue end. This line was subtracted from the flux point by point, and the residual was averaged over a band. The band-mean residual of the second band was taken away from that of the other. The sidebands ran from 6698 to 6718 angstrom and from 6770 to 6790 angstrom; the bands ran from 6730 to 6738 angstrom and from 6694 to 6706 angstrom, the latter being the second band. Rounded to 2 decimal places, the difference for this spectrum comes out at -0.46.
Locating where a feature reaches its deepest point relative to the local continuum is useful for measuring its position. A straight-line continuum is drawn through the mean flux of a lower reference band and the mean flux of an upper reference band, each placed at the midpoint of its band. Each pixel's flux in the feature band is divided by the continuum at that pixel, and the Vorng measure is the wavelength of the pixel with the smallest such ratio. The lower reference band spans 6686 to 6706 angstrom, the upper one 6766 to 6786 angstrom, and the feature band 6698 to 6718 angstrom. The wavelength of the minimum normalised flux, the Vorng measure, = 6716.0 angstrom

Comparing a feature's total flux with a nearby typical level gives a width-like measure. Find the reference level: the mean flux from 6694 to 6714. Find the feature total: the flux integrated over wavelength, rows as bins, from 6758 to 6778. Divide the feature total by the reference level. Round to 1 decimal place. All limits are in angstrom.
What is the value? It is 20.3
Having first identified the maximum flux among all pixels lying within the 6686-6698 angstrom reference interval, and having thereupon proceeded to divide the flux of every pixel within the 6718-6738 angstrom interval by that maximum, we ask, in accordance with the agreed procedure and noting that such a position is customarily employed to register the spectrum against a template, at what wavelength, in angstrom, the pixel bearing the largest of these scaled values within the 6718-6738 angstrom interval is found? 6728.0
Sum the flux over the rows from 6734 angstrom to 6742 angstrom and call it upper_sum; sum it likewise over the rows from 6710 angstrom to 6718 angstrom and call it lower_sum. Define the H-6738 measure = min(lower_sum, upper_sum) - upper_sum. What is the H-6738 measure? -1.0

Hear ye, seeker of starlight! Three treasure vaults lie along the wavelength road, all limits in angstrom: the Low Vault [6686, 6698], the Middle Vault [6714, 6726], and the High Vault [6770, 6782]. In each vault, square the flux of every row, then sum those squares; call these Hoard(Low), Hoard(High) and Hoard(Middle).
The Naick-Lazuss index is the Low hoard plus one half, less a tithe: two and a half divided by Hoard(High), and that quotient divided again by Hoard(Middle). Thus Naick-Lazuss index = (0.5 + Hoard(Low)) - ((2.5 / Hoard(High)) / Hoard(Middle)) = 1796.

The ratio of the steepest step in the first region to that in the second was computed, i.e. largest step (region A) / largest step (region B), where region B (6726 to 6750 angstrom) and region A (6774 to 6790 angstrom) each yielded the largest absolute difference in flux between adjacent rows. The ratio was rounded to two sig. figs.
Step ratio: 2.0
